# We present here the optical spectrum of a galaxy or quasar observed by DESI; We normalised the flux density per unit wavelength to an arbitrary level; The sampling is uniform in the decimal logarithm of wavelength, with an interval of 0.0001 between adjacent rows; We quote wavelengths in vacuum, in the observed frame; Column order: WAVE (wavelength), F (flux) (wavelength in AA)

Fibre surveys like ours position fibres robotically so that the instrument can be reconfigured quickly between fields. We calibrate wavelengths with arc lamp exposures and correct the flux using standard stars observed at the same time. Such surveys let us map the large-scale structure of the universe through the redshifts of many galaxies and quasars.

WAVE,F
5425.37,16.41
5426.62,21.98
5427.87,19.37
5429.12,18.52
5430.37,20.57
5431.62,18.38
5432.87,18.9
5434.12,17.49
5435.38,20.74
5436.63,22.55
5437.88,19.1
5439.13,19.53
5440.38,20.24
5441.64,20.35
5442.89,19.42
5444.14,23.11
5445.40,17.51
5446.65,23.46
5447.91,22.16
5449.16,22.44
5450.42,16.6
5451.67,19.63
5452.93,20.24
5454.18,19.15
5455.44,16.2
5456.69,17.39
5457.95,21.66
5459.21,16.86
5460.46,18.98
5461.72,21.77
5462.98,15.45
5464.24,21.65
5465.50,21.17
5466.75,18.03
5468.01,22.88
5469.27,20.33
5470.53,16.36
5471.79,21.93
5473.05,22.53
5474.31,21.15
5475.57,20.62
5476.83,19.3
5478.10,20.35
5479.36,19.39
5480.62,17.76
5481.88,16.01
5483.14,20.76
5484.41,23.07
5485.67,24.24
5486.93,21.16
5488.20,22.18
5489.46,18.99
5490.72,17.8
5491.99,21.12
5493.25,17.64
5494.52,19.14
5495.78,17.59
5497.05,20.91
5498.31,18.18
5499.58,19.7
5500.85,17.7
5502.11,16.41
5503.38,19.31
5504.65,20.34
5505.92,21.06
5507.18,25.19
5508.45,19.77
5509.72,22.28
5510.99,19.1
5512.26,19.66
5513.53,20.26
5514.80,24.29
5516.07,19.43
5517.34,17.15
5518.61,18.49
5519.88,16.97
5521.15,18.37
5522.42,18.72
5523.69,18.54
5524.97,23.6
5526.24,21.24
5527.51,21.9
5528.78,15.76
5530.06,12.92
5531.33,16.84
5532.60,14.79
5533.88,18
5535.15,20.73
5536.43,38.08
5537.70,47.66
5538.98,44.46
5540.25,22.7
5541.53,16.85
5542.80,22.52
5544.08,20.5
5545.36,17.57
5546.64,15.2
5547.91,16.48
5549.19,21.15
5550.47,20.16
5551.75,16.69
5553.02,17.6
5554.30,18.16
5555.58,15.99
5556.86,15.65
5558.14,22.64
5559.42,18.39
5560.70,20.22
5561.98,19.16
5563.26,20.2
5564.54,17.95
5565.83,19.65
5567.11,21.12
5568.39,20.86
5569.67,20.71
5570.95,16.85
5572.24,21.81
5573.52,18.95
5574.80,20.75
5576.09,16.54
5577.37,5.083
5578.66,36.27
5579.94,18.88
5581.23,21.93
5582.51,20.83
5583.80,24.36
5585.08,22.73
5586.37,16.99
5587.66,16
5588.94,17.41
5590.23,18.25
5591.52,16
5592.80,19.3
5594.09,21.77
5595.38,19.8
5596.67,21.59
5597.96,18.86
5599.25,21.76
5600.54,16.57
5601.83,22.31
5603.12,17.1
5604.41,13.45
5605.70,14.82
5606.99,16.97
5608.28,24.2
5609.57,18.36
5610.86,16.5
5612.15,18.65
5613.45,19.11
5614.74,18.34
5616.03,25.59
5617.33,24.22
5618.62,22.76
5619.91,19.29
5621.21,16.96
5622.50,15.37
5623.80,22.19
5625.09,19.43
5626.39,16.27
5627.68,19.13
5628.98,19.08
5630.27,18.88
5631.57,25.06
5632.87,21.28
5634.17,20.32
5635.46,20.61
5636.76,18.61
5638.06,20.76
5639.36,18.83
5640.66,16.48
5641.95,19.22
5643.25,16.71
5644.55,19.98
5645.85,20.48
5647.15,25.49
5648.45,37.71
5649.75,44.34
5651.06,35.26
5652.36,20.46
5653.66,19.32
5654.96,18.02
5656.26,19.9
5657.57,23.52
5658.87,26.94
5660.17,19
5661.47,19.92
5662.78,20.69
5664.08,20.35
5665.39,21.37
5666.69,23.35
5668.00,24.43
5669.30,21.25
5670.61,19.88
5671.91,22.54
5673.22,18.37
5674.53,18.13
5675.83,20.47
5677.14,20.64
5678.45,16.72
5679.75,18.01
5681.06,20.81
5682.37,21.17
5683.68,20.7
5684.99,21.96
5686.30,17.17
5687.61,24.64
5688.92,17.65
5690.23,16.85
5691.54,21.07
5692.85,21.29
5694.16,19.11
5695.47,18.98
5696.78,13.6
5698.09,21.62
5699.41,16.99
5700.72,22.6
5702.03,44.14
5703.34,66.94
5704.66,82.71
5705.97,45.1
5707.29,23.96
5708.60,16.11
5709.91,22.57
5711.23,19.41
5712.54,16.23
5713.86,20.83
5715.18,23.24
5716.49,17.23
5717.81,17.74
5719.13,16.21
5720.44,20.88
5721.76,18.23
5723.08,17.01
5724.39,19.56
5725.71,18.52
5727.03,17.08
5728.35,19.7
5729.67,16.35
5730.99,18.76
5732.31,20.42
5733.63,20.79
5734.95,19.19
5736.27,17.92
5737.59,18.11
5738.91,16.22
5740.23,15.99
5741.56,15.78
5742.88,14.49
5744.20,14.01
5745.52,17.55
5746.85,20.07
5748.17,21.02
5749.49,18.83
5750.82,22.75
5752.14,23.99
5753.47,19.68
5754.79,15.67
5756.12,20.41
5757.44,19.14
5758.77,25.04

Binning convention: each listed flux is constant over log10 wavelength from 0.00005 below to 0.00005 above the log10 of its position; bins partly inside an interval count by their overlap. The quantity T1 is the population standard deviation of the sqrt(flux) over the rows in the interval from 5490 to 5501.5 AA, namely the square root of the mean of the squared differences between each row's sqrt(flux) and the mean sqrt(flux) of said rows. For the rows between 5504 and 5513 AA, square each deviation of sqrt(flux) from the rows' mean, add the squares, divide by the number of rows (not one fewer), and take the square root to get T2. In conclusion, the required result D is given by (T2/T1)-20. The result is -18.6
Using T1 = 0.15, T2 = 0.207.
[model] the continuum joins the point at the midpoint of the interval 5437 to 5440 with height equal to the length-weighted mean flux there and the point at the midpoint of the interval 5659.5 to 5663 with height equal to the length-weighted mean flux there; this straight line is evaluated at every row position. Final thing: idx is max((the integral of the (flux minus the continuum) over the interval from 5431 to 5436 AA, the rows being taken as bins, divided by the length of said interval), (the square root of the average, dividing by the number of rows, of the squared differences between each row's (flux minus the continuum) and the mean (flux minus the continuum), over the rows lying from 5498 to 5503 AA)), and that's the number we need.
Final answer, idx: 1.2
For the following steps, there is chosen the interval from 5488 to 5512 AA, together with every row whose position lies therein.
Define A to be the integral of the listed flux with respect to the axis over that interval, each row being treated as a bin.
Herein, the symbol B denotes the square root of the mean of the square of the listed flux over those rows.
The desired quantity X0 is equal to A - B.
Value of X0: 452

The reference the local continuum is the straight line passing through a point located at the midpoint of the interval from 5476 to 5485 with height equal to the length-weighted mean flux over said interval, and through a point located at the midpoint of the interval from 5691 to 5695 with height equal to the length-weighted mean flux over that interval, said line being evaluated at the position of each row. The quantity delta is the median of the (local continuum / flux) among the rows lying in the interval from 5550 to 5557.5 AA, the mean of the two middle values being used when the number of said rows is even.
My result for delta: 1.16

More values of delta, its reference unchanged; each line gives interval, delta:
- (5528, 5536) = 1.21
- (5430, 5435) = 1.04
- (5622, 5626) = 1.04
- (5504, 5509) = 0.95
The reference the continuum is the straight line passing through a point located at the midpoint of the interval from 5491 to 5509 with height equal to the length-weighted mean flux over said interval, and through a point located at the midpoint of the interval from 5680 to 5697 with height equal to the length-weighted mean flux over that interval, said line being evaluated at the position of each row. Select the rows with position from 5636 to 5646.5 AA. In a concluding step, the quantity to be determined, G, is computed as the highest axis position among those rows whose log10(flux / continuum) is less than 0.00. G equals 5643.25 AA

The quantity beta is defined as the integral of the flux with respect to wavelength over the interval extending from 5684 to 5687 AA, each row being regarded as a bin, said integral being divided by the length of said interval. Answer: 19.8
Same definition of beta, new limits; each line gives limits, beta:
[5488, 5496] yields 19.1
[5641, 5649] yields 22.8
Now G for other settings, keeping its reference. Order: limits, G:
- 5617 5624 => 5622.50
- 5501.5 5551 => 5547.91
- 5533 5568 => 5564.54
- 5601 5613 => 5612.15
